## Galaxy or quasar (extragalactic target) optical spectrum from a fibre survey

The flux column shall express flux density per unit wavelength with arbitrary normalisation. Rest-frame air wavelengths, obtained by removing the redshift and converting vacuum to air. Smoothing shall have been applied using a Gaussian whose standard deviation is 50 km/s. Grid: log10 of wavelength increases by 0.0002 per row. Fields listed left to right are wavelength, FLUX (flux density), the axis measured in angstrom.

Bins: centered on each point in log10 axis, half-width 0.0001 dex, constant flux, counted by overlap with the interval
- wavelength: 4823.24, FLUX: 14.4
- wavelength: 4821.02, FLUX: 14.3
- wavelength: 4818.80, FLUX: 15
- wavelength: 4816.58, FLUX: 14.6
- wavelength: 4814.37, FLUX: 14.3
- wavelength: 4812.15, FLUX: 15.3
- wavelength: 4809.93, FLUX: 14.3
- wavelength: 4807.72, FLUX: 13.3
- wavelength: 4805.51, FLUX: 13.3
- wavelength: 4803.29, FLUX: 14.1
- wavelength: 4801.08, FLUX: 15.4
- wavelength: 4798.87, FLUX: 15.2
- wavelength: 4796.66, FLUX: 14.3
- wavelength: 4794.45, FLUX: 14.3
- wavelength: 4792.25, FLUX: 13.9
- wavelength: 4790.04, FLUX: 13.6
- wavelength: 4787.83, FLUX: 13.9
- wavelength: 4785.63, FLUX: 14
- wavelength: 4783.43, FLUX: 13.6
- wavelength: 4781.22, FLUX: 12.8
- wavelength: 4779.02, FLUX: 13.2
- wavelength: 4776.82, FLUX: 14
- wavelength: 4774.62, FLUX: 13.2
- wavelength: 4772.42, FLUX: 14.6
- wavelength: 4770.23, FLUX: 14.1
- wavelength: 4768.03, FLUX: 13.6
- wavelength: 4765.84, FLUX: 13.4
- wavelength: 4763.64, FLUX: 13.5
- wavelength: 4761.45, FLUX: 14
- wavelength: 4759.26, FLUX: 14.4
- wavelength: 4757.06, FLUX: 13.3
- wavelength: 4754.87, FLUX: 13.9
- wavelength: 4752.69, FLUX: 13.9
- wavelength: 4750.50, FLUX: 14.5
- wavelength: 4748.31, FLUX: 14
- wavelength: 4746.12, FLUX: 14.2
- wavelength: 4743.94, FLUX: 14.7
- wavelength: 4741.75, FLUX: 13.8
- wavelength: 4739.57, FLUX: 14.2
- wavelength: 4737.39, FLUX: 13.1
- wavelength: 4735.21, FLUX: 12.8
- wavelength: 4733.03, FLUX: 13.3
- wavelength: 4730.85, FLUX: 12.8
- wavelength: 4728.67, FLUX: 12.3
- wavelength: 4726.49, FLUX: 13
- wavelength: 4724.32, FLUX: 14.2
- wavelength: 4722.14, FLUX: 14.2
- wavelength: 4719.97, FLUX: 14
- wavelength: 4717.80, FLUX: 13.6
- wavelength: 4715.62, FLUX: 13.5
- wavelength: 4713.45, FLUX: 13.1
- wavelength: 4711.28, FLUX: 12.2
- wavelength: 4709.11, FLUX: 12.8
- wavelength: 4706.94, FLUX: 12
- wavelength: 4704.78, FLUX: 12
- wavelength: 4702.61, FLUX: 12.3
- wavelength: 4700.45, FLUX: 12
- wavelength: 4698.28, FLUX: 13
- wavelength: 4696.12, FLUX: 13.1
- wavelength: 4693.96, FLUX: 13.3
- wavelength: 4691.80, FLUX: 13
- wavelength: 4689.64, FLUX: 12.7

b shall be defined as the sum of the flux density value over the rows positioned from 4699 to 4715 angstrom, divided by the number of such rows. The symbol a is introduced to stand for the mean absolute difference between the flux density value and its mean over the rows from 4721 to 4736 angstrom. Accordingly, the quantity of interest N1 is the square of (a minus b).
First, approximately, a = 0.576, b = 12.3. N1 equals 138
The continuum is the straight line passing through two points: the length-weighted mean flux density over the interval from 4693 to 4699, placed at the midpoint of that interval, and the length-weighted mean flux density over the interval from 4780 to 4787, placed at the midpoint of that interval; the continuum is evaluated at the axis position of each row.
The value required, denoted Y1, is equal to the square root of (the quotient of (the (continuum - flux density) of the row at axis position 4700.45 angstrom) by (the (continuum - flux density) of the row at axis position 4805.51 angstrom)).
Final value 2.1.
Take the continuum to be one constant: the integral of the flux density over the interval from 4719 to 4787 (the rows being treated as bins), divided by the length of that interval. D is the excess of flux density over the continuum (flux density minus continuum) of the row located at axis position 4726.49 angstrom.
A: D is -0.7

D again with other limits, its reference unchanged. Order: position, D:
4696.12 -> -0.6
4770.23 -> 0.4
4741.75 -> 0.1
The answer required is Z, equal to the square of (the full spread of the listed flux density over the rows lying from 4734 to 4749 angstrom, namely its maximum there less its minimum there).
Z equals 3.6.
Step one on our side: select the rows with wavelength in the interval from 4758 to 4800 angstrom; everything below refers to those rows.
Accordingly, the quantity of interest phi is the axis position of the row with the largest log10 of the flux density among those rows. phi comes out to 4798.87 angstrom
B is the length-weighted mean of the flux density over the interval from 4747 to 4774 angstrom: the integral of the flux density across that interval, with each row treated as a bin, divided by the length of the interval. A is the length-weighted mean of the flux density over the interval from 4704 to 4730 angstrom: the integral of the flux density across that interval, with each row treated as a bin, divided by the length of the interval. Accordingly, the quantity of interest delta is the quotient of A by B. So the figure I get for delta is 0.94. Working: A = 13.09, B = 13.9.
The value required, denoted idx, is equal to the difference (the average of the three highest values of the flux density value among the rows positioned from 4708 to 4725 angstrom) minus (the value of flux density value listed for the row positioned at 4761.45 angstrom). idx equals 0.1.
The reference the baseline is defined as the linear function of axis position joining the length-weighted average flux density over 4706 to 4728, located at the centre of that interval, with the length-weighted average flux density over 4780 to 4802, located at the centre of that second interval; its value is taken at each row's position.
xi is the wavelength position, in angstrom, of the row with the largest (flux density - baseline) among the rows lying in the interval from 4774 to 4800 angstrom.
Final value 4798.87 angstrom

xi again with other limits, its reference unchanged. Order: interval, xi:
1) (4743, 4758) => 4743.94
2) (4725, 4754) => 4743.94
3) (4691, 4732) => 4722.14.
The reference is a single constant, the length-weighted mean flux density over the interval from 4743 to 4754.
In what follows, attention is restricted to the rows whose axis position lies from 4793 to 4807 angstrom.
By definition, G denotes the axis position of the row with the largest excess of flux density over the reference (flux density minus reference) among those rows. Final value 4801.08 angstrom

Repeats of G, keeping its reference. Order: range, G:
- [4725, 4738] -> 4733.03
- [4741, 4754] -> 4743.94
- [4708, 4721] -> 4719.97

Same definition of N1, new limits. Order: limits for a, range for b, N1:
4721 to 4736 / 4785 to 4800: 185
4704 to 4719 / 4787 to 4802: 190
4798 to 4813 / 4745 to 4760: 176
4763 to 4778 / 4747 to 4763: 185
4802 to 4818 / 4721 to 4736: 162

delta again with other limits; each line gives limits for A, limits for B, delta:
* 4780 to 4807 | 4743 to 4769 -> 1.00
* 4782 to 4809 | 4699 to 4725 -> 1.08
